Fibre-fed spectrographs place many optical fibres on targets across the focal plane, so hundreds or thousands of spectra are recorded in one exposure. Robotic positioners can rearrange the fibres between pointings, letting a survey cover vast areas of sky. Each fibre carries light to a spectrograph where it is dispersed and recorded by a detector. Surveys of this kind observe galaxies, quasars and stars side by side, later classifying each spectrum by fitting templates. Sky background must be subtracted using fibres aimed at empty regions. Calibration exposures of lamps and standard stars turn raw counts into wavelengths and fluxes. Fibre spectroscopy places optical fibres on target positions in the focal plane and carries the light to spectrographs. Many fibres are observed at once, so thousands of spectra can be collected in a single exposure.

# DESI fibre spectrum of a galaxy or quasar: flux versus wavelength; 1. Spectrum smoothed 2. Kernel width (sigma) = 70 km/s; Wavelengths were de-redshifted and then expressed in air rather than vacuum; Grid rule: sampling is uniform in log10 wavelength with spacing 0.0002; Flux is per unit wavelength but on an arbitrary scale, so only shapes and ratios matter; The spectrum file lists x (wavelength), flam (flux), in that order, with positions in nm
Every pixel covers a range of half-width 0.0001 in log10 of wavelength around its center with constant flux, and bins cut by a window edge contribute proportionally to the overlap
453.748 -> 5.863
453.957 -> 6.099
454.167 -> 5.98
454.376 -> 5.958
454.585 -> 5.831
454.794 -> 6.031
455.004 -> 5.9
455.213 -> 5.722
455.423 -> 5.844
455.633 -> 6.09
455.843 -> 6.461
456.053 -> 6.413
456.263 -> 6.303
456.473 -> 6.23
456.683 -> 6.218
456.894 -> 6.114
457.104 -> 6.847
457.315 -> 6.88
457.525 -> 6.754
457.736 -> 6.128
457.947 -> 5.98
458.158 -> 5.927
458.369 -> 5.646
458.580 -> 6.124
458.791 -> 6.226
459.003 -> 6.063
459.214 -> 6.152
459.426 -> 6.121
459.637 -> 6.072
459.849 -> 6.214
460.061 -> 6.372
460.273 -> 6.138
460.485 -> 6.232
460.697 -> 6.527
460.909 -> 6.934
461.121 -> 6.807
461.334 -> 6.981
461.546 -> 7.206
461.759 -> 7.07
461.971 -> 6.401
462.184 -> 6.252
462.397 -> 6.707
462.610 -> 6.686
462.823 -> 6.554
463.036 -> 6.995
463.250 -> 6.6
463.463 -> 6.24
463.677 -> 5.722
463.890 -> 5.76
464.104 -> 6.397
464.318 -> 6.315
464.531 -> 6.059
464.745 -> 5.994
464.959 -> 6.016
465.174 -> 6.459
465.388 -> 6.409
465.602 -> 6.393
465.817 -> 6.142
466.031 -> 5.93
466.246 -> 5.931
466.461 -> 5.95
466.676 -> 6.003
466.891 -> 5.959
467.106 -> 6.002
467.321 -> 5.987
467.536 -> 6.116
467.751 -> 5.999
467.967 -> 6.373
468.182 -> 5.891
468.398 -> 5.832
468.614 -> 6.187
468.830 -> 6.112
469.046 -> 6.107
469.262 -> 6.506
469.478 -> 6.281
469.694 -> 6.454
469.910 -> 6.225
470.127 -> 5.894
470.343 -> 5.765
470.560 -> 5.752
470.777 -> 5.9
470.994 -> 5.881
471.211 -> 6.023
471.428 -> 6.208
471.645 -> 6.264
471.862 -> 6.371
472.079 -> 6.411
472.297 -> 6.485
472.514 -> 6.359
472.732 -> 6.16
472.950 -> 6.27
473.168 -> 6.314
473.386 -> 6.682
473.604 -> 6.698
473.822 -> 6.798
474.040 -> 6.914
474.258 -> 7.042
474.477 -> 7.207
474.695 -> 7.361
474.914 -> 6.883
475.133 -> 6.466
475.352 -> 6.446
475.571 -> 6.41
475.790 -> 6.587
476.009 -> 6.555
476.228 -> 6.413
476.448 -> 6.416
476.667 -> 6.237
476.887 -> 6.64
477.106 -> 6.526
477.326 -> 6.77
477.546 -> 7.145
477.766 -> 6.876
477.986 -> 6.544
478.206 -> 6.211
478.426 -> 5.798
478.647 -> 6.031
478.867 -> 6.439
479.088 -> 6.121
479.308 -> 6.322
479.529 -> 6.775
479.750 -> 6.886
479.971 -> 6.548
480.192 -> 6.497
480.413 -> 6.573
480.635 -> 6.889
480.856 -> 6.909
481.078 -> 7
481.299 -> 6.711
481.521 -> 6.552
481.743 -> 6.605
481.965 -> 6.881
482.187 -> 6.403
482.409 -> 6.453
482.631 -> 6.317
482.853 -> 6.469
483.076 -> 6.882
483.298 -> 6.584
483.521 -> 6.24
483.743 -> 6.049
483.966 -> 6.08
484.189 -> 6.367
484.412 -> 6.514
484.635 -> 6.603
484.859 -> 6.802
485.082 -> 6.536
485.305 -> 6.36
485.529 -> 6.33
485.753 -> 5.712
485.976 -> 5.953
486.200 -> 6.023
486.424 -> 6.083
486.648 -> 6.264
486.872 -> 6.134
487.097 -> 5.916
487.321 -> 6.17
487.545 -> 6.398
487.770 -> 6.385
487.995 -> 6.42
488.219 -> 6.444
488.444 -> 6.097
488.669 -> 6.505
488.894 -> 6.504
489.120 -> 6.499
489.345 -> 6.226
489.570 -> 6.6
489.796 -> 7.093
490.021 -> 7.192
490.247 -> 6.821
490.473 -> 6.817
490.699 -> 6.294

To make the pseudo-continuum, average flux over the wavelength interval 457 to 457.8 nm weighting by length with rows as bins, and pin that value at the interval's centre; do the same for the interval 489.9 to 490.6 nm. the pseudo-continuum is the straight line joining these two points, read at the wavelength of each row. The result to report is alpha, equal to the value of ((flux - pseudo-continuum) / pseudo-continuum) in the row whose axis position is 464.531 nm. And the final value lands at -0.100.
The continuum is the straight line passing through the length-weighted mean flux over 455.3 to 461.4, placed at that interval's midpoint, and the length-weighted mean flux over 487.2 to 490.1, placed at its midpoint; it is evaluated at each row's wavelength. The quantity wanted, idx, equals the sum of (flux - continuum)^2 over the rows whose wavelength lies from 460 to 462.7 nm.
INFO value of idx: 2.8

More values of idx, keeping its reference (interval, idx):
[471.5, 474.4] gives 1.1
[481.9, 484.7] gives 0.8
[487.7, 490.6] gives 1.3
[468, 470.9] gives 1.9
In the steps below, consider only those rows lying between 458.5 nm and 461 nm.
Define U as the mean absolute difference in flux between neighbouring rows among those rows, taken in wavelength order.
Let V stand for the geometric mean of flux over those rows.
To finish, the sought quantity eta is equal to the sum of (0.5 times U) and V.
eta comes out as 6.3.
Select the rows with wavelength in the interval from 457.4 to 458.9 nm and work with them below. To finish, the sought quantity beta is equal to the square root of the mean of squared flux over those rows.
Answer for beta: 6.12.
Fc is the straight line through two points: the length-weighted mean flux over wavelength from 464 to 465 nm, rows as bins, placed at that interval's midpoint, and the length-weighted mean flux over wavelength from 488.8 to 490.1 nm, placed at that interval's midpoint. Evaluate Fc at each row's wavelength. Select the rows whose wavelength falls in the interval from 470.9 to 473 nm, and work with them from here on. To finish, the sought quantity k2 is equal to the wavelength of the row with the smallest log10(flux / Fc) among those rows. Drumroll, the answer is 470.994 nm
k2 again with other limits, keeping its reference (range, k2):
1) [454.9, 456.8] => 455.213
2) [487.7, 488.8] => 488.444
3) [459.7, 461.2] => 460.273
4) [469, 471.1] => 470.560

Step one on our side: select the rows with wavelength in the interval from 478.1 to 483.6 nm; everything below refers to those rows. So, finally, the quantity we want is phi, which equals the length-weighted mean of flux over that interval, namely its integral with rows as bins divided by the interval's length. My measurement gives 6.5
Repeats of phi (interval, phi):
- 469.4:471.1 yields 6.0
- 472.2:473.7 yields 6.4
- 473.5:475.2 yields 6.9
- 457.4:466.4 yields 6.3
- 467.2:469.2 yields 6.1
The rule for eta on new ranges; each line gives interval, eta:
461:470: 6.4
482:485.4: 6.5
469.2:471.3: 6.1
